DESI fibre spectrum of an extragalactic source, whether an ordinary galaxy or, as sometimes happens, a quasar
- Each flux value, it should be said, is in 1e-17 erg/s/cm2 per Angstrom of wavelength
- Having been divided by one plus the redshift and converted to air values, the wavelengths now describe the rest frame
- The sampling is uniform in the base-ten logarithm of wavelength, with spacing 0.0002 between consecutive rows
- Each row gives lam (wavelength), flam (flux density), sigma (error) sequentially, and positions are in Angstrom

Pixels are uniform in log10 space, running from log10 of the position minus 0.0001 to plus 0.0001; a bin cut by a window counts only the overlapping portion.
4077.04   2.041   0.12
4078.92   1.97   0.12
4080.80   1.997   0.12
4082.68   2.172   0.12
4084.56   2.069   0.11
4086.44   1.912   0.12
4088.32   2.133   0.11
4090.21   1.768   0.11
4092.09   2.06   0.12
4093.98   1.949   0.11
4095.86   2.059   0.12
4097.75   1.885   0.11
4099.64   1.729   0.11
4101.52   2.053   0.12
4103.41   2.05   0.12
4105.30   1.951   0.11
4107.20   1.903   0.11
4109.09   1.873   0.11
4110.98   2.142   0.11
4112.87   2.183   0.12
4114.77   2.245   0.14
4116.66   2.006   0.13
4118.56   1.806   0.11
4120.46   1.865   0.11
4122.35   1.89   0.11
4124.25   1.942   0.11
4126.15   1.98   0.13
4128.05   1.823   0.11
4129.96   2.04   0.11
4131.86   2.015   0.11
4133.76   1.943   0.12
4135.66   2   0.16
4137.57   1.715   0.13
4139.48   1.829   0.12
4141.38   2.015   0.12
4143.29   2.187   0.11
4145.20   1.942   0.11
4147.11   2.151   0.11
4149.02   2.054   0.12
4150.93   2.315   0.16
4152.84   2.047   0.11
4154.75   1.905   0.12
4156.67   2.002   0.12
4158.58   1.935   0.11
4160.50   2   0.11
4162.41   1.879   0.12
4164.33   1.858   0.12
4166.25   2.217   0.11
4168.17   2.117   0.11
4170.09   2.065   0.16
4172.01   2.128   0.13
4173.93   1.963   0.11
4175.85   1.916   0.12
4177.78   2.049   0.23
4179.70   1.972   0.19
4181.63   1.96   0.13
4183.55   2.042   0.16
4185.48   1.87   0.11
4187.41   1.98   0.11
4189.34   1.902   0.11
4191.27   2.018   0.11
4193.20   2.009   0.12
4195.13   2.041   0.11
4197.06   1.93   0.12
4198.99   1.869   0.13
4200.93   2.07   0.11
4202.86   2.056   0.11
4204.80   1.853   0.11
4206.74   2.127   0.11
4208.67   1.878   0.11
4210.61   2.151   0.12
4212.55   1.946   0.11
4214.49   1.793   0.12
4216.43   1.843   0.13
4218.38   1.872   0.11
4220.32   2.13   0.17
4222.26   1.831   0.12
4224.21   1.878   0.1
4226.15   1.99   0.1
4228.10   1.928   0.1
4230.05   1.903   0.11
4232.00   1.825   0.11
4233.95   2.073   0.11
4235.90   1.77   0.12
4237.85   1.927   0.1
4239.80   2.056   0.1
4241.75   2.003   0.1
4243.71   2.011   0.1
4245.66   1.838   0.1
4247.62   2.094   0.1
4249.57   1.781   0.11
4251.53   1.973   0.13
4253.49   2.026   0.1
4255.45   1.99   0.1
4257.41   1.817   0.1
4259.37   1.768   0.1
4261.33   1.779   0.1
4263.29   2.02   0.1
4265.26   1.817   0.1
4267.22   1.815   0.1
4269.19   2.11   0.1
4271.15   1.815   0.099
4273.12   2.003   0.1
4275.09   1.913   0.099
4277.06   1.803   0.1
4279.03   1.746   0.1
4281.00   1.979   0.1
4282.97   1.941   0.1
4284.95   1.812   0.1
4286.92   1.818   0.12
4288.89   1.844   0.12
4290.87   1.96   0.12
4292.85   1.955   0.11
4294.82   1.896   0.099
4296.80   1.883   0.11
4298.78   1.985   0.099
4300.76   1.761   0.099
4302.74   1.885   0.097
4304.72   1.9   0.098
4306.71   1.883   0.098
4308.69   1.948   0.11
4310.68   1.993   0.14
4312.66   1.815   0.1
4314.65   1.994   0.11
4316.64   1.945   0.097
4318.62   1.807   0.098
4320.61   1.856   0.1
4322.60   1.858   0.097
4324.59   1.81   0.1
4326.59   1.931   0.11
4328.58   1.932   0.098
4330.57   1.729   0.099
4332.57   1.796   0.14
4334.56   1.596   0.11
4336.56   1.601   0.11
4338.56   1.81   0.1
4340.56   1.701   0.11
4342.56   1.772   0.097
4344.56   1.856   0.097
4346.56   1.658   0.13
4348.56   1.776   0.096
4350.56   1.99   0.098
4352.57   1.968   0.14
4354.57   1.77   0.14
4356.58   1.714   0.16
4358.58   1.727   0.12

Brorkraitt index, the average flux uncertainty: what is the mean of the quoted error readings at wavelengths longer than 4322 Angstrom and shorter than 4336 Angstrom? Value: 0.108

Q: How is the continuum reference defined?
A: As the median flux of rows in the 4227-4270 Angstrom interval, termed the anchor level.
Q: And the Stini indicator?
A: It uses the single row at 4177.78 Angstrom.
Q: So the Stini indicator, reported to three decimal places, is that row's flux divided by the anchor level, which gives 1.063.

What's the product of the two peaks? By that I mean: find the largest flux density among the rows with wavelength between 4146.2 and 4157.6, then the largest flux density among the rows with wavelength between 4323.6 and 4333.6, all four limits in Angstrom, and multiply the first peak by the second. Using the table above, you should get 4.47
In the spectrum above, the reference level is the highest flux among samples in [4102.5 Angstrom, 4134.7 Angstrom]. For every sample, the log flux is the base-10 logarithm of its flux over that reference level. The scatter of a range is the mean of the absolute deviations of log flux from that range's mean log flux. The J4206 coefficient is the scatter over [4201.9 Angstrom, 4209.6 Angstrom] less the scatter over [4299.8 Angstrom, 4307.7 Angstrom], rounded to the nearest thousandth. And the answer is 0.013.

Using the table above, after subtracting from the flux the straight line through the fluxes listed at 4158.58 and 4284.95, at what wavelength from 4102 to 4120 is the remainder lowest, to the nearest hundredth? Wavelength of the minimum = 4118.56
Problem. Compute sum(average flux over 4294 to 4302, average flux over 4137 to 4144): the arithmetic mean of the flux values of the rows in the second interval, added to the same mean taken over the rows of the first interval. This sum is 3.82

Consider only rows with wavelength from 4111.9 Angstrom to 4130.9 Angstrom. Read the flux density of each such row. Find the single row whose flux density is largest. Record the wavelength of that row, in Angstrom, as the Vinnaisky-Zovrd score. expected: 4114.77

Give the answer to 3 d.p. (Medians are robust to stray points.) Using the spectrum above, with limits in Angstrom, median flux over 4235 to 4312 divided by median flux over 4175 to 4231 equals 0.976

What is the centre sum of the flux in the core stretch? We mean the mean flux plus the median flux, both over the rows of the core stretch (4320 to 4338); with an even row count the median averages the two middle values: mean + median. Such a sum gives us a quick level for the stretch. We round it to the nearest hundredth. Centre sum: 3.60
